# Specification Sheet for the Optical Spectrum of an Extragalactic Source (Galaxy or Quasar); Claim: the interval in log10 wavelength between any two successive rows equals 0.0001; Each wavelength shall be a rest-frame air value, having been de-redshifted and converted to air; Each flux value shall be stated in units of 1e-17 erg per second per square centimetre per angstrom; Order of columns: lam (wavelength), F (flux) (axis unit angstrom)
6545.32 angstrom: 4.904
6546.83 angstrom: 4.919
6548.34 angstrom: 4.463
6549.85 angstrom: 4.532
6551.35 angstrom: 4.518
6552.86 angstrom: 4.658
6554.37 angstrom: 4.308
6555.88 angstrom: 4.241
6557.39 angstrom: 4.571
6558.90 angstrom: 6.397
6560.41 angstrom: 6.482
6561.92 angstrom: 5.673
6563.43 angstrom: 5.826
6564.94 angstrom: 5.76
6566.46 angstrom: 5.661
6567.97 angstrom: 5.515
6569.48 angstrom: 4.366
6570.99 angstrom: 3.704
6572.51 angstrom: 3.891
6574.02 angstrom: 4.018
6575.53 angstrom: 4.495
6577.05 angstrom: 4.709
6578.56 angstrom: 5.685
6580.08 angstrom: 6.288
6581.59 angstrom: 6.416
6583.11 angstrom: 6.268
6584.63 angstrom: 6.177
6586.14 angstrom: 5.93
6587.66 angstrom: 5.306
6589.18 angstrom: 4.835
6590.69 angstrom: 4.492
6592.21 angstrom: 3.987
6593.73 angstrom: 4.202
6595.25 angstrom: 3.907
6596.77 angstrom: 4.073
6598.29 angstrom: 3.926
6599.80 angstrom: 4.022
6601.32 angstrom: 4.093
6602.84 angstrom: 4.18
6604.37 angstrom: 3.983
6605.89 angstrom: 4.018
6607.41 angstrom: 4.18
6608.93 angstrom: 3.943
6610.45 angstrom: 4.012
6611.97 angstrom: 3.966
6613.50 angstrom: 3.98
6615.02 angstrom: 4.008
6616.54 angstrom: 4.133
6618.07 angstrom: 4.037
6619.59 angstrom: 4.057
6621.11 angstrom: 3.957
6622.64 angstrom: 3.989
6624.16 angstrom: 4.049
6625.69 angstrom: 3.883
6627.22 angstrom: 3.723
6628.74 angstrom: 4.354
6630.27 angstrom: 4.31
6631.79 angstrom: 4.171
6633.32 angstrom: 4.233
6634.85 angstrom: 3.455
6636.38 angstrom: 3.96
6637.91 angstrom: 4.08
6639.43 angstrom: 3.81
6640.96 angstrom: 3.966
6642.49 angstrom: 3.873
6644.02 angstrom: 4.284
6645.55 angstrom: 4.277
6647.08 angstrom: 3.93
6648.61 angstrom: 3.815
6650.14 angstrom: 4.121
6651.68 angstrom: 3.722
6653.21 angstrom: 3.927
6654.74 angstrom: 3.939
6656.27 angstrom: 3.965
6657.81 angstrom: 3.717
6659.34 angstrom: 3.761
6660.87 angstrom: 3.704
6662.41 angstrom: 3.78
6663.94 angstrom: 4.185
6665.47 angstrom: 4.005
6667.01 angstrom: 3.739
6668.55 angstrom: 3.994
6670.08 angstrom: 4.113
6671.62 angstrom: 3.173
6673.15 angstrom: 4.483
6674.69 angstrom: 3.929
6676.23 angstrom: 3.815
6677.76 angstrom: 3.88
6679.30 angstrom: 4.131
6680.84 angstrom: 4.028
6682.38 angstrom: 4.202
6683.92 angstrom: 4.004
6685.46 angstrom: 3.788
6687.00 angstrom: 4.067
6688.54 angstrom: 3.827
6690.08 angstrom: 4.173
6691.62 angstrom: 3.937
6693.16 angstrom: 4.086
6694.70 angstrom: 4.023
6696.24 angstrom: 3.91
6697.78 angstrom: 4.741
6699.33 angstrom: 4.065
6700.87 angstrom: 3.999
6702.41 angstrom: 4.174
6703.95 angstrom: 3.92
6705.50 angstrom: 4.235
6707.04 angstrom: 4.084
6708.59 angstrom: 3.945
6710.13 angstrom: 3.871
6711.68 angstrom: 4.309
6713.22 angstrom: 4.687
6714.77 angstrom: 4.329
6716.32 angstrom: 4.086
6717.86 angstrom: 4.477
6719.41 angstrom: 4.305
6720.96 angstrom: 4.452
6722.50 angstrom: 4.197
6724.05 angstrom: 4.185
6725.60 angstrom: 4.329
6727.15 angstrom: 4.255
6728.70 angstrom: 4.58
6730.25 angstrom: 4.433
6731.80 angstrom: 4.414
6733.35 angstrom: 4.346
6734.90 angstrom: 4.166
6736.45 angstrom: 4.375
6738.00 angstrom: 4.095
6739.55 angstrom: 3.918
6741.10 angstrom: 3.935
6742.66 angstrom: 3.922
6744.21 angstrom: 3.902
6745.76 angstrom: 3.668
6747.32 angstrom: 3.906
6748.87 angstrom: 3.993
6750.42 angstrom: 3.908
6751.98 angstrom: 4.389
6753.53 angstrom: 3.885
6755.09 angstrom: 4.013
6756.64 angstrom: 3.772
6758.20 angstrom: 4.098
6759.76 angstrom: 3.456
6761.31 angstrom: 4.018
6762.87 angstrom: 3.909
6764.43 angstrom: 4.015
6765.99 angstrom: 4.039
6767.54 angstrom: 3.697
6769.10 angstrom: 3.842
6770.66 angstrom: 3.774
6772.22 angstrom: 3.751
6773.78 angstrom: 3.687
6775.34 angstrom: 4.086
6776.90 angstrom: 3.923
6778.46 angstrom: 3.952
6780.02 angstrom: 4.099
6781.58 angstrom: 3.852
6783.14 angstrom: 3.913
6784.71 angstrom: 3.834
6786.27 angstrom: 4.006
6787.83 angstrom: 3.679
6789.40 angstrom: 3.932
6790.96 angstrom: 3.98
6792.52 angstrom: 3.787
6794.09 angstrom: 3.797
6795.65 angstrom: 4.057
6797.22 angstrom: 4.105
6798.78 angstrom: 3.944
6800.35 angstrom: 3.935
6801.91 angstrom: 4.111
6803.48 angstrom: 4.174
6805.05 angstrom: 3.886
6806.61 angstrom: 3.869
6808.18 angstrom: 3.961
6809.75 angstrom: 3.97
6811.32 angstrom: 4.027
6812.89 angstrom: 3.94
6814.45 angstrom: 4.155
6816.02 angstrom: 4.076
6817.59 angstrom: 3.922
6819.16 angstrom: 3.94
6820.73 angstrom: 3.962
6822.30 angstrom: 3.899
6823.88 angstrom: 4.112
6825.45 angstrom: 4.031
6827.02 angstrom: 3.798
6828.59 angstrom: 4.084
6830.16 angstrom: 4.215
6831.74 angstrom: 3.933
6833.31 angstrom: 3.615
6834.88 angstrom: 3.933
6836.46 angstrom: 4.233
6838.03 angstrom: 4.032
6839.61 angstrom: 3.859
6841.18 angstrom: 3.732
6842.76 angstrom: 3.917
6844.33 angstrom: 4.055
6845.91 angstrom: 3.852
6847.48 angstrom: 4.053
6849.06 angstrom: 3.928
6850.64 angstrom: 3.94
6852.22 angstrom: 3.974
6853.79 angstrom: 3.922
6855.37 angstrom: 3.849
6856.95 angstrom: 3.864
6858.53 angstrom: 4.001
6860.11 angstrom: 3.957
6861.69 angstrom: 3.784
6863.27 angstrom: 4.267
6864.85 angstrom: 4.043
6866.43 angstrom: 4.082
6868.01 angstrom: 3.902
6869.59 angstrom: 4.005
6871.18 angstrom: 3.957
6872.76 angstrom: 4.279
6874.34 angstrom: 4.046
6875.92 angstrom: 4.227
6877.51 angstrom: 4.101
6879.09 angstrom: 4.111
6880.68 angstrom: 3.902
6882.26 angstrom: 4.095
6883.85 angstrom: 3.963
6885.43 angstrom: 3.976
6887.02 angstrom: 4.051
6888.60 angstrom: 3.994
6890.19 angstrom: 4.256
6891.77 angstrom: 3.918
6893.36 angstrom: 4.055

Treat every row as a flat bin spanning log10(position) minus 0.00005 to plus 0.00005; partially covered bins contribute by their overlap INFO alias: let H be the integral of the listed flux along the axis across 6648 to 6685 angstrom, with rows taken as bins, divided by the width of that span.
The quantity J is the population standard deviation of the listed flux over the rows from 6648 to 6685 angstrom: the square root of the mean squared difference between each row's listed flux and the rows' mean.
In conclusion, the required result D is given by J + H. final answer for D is 4.16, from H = 3.9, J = 0.24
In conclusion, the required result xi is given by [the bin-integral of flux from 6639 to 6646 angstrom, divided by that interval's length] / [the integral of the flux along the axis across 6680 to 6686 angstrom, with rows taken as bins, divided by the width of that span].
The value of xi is 1.01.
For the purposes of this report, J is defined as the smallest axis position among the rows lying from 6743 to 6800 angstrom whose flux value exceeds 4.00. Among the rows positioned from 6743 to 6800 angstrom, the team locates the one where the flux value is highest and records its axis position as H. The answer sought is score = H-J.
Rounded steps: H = 6751.98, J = 6751.98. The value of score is 0.0 angstrom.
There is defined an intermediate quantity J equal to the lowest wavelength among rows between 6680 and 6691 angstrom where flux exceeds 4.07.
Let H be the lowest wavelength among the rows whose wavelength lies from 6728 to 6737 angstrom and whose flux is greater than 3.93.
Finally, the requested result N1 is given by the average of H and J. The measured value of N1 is 6705.5 angstrom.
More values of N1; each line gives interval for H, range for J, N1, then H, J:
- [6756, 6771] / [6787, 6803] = 6777.7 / 6758.20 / 6797.22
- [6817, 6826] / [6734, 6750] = 6777.0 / 6819.16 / 6734.90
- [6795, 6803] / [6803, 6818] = 6799.6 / 6795.65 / 6803.48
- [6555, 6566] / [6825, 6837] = 6692.2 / 6555.88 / 6828.59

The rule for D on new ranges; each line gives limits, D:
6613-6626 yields 4.08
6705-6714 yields 4.46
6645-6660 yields 4.08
